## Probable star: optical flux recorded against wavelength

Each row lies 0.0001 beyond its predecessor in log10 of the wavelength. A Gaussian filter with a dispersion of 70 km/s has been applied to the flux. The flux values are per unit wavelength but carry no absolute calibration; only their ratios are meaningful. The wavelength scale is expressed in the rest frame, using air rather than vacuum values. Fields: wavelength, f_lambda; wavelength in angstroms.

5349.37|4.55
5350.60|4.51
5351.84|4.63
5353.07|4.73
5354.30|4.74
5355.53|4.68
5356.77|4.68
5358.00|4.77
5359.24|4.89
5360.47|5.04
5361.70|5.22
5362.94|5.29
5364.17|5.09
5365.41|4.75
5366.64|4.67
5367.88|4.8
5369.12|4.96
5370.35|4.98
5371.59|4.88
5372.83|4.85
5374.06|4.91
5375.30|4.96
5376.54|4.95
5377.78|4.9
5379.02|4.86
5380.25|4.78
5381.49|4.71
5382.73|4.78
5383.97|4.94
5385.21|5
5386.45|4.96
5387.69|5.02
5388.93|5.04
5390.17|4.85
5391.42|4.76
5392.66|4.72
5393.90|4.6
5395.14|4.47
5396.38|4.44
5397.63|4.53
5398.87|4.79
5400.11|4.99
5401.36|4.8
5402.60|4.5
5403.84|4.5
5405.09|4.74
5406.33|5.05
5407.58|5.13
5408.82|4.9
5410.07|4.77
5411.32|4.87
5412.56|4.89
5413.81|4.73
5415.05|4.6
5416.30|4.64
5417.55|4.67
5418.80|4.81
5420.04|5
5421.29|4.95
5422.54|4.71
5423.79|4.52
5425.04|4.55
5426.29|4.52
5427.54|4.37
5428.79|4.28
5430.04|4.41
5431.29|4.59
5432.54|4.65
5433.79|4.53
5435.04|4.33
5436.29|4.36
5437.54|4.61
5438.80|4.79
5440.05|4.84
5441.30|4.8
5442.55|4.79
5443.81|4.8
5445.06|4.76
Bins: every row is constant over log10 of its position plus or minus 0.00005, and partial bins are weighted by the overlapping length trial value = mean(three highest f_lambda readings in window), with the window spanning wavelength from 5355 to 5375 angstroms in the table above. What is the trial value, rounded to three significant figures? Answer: 5.20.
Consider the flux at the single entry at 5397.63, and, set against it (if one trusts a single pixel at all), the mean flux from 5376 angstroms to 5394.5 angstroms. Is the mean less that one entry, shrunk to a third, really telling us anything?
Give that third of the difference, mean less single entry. 0.11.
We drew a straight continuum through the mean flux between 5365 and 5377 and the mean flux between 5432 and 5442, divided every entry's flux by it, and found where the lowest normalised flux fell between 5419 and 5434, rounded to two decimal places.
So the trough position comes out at 5428.79 angstroms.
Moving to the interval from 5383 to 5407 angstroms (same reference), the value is 5396.38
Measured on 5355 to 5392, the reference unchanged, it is 5355.53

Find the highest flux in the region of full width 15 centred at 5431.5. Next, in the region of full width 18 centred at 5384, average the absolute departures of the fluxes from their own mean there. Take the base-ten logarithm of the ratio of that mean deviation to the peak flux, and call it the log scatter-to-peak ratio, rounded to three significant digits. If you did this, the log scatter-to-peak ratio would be -1.70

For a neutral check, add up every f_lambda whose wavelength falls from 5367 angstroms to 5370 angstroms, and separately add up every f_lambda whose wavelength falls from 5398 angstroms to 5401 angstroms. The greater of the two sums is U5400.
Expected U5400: 10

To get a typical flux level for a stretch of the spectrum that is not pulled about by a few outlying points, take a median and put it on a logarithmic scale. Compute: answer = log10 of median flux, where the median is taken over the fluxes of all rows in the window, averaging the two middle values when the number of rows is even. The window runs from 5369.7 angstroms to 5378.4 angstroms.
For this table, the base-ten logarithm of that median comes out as 0.691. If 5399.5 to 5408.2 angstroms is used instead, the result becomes 0.681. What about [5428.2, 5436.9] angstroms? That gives 0.644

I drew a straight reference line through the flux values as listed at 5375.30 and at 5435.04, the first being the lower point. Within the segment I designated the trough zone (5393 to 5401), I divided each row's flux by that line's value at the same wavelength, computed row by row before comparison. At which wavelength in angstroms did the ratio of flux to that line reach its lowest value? 5396.38 angstroms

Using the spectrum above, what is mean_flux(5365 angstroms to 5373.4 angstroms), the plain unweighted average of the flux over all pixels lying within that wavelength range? 4.84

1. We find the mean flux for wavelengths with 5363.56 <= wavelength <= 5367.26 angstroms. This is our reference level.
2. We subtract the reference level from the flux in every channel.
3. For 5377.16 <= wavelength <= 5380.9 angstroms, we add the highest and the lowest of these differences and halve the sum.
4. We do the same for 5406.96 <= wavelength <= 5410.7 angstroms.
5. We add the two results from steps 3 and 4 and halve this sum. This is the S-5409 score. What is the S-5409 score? 0.06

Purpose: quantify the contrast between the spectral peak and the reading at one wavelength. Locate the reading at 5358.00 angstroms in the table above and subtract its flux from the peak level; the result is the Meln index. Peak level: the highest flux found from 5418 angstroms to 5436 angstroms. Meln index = 0.2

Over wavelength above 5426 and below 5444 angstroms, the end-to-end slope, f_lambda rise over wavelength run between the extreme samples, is 0.016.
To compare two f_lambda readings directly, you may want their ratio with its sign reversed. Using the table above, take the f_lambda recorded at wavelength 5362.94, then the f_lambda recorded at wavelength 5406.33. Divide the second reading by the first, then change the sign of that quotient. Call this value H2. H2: -0.95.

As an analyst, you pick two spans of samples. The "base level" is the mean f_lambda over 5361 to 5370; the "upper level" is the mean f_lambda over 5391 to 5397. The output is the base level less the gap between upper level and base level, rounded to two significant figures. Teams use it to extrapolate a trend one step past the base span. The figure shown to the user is 5.3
